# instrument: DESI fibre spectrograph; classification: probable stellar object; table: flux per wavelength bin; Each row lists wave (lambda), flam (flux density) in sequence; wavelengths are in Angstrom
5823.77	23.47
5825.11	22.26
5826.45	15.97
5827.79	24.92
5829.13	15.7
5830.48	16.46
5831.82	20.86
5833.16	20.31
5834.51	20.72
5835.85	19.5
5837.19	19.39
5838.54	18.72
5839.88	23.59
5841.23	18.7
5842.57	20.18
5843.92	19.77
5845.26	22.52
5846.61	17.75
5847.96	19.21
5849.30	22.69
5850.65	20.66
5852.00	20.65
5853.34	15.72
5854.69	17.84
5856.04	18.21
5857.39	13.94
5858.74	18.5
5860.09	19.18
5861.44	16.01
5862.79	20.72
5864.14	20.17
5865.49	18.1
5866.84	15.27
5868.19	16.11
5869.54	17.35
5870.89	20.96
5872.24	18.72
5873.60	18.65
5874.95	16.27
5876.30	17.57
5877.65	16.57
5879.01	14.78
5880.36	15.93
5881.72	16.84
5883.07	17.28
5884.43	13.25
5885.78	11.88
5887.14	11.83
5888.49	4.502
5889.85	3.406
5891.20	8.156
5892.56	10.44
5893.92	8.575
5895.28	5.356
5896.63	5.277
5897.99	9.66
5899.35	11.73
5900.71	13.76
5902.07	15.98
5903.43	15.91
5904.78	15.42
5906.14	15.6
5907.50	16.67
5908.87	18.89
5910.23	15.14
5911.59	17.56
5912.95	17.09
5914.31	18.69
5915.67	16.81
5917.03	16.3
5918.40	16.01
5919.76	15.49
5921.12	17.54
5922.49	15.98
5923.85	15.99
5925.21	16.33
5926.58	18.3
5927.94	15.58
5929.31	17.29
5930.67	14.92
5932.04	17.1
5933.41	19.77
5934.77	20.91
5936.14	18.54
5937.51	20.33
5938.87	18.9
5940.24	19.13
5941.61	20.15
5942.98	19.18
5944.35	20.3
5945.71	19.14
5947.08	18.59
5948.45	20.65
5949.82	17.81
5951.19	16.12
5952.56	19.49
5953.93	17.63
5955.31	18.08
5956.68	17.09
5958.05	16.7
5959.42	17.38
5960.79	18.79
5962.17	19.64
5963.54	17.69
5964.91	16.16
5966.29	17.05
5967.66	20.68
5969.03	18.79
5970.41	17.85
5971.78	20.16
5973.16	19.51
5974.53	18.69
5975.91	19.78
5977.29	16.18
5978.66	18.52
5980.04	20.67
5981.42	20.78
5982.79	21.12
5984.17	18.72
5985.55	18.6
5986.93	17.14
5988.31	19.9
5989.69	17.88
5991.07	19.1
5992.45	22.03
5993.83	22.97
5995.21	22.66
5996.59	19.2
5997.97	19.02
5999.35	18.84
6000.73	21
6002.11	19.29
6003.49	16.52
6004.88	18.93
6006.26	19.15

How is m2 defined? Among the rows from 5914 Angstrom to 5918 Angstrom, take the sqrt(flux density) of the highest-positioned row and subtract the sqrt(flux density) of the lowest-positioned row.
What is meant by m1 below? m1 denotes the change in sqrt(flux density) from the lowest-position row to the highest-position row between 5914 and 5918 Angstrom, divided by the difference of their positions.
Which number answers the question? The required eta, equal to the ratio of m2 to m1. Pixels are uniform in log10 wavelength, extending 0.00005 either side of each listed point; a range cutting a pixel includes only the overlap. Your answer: 3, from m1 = -0.11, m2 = -0.29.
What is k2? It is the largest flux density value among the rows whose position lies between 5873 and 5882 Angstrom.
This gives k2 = 18.65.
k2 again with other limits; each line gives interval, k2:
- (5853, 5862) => 19.18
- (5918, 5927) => 18.3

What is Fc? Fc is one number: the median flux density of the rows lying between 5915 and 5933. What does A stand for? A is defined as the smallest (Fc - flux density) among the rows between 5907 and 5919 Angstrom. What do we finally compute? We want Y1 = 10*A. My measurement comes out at -26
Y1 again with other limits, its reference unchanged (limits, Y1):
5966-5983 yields -48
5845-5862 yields -64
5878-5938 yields -46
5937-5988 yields -48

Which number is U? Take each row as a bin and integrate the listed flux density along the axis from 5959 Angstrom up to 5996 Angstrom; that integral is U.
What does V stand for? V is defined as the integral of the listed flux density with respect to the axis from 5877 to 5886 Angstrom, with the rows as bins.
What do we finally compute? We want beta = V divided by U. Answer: 0.2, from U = 711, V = 138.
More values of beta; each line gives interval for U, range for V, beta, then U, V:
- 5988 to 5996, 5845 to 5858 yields 1.5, 166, 245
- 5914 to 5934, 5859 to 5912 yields 2.3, 335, 769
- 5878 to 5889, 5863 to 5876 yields 1.6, 149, 235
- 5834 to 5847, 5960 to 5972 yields 0.8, 262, 222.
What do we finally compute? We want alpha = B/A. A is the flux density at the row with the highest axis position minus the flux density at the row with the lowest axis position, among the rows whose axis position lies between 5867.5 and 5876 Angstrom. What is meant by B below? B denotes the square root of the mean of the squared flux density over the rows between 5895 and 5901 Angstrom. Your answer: 61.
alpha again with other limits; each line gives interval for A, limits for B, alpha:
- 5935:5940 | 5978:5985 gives 56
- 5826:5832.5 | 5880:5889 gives 3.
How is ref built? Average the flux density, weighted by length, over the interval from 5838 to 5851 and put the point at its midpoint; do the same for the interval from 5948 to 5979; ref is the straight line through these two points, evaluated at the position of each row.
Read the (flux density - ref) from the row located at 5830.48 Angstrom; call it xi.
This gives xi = -4.2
